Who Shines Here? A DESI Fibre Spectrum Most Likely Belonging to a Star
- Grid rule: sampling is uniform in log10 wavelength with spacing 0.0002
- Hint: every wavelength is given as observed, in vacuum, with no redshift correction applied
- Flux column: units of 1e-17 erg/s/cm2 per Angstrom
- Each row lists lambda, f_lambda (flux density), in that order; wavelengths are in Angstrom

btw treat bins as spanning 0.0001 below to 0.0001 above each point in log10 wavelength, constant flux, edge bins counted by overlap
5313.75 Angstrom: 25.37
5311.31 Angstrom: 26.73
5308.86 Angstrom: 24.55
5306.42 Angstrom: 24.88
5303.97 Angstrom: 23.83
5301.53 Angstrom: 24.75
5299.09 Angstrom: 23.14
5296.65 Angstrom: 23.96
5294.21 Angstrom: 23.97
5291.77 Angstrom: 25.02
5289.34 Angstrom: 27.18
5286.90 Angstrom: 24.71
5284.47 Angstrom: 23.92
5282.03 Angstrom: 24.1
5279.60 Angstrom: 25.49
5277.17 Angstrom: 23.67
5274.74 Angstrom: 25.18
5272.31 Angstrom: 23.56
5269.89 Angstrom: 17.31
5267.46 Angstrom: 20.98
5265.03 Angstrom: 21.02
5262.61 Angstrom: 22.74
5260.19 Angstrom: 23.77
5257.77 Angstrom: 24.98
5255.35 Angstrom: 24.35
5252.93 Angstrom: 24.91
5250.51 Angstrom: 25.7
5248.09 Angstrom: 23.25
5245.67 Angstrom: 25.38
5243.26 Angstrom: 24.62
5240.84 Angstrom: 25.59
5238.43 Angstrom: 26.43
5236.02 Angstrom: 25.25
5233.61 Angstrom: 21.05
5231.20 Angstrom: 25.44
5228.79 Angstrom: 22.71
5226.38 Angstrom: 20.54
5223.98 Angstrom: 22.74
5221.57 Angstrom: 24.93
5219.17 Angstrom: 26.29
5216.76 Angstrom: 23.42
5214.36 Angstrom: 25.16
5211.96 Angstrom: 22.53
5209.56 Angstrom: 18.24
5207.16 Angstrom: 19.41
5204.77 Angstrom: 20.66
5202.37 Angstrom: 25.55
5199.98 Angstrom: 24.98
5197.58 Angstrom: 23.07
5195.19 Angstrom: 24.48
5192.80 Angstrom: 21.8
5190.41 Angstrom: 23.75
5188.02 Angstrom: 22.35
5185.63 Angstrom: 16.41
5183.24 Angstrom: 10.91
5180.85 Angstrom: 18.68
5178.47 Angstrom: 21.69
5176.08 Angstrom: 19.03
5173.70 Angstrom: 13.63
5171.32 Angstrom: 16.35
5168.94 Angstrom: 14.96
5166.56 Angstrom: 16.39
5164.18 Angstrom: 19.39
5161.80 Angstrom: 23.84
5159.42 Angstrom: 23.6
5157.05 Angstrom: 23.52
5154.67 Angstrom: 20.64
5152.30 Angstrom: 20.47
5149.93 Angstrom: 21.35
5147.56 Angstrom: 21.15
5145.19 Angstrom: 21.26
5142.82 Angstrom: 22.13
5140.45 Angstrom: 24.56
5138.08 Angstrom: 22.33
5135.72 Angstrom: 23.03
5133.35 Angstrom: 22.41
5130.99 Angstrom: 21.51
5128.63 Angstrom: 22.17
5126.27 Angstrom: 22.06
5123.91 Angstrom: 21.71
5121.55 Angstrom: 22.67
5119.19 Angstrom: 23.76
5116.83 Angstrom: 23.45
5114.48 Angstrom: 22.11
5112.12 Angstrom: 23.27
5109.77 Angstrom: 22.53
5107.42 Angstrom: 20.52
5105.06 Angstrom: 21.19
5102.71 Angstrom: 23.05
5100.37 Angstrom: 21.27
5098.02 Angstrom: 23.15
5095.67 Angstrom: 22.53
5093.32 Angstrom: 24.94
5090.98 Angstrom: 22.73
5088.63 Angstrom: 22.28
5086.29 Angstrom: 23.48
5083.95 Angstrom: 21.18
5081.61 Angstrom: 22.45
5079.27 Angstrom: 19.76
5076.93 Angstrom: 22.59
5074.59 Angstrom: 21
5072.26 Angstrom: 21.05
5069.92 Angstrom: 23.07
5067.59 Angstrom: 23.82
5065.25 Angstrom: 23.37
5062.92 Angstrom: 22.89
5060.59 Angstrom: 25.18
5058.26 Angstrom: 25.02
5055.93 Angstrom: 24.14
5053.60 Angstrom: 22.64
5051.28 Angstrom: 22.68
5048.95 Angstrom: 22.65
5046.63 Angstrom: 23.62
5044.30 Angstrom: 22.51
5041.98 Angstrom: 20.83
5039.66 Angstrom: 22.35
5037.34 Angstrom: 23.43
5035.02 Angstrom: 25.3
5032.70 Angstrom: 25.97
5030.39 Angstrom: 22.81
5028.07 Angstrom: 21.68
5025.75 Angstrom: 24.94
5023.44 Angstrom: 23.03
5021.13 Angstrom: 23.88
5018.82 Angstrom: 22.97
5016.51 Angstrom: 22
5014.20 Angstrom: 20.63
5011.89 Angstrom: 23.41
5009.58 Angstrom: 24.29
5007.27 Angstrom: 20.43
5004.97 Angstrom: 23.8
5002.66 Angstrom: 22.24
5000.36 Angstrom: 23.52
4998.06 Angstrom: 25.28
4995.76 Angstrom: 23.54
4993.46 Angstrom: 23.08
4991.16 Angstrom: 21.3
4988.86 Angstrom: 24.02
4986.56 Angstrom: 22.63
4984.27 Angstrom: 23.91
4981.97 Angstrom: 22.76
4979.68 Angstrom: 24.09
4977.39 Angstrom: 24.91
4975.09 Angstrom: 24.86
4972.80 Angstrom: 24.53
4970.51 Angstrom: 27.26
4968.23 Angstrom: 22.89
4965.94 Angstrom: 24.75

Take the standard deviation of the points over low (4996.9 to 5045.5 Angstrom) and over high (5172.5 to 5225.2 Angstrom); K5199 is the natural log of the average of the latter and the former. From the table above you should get 1.0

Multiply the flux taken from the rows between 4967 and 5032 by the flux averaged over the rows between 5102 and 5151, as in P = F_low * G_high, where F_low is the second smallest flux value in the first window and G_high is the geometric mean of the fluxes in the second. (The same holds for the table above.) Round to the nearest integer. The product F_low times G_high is 460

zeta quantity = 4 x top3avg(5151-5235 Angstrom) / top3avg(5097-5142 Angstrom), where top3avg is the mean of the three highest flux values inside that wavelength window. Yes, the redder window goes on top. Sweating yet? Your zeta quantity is 4.3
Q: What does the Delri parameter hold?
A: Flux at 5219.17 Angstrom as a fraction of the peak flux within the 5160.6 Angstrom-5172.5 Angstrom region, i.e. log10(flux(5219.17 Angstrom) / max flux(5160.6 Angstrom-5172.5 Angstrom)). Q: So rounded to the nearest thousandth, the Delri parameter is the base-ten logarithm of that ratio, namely 0.042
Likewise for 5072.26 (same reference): -0.054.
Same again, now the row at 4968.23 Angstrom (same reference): -0.018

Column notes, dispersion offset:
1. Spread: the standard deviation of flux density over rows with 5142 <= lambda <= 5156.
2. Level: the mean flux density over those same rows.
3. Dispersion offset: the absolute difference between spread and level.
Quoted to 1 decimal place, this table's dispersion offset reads 20.6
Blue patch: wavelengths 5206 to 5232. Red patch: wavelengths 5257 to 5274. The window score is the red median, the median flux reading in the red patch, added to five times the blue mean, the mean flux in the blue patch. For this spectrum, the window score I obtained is 137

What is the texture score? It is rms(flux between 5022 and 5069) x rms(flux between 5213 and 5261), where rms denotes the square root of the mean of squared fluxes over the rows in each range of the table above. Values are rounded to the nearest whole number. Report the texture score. 572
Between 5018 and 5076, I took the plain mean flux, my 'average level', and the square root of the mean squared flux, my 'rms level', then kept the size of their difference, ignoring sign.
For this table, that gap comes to 0.038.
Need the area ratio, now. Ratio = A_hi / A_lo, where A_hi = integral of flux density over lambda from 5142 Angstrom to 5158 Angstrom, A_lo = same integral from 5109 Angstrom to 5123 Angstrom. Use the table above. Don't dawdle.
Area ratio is 1.1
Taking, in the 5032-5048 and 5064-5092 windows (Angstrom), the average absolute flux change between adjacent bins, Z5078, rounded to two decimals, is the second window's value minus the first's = 0.10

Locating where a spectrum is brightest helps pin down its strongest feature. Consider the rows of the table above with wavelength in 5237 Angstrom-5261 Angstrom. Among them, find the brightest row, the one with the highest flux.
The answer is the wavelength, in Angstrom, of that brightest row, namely 5238.43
